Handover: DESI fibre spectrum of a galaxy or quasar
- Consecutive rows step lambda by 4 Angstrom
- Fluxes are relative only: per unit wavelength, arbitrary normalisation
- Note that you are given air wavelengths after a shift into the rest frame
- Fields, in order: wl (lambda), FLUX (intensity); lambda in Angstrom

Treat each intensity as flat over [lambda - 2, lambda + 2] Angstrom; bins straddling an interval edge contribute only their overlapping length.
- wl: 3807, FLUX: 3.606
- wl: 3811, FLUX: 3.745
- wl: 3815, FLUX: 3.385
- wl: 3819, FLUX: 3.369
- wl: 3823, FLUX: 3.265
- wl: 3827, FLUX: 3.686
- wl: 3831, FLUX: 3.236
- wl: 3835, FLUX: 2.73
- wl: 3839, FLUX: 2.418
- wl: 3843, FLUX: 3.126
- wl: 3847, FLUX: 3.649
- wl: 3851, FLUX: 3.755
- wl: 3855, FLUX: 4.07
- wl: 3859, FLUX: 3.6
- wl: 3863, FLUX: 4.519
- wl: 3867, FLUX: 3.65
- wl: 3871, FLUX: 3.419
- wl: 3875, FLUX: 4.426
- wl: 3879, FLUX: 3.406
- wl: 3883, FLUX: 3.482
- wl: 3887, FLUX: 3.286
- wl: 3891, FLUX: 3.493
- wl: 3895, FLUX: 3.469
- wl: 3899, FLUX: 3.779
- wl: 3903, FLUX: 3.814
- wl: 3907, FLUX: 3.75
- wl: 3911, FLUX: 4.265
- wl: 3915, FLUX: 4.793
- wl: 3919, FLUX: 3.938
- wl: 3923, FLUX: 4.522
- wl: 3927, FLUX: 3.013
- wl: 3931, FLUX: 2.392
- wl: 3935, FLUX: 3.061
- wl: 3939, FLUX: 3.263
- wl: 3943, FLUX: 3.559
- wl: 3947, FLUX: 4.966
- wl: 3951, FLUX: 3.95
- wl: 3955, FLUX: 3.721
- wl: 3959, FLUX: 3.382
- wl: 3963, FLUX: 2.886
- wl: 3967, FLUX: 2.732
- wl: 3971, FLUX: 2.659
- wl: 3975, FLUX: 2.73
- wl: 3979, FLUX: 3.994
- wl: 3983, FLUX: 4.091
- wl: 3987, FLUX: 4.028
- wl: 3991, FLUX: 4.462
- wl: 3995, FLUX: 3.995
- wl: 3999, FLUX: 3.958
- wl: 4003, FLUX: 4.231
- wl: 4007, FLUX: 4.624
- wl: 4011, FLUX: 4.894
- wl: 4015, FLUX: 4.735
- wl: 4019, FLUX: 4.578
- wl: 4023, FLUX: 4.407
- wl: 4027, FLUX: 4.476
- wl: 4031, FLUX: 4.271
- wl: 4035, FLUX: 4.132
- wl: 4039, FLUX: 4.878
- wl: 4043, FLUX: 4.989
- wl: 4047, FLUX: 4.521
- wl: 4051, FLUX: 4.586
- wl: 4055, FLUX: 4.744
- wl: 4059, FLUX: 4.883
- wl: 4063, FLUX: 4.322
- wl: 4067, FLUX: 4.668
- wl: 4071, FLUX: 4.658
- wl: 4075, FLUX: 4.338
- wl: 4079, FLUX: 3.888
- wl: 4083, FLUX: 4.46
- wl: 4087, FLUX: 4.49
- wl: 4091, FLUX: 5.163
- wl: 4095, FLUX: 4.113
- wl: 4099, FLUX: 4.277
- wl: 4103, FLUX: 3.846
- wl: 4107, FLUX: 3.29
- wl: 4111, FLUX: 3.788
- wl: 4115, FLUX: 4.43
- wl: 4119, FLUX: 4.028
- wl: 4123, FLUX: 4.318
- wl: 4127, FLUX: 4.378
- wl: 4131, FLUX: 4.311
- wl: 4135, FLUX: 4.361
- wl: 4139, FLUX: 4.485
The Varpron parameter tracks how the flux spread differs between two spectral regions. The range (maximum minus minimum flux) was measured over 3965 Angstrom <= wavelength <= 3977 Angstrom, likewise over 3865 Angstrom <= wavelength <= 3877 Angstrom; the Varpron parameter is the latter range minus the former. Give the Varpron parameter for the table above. 0.9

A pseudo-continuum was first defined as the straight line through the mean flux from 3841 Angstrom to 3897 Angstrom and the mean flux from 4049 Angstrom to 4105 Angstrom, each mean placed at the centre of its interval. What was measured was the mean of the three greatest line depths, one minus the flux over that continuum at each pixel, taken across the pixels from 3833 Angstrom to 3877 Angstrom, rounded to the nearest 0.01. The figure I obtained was 0.22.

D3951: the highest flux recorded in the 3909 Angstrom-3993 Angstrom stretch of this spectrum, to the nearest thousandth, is 4.966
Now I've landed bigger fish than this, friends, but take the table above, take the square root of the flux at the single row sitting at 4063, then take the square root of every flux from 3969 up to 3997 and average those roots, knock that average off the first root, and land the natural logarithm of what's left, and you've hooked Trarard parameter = -1.8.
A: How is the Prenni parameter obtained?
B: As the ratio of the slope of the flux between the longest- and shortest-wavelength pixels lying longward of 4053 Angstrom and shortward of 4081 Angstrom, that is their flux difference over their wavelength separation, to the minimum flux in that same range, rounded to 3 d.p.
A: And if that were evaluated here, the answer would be -0.009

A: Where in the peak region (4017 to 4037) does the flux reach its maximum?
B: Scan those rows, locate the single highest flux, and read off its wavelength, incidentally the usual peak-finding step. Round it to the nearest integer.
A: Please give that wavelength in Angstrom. 4019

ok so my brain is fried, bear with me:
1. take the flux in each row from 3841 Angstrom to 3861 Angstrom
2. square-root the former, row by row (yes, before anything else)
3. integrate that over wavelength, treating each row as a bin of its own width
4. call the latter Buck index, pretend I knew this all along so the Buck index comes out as 38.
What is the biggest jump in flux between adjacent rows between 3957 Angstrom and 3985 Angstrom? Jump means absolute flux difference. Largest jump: 1.3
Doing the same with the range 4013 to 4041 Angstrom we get 0.7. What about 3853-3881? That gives 1.0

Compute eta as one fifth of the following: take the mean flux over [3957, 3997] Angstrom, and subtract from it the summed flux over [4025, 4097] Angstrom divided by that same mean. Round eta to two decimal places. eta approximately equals -3.97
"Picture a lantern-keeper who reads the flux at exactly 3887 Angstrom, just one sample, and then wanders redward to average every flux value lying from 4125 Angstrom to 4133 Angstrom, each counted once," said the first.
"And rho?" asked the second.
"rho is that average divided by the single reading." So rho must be 1.32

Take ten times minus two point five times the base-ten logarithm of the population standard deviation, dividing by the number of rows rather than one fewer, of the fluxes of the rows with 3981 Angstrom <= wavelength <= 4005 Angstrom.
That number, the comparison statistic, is 19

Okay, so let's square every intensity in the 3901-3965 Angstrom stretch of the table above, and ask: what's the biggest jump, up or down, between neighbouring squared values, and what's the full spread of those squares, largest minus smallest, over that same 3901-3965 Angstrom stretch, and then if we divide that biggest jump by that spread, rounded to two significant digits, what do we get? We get 0.63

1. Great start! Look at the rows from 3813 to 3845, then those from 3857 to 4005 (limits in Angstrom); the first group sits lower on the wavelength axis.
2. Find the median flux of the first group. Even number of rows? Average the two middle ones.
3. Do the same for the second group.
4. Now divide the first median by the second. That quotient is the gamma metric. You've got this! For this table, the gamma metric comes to 0.87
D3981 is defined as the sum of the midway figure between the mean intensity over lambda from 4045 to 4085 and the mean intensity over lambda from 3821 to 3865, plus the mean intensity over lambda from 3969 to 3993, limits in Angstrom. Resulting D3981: 7.6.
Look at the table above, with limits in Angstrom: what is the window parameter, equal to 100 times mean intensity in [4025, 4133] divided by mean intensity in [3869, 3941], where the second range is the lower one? 120.2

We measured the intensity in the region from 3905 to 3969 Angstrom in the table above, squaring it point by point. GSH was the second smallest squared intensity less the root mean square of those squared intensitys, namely -7.3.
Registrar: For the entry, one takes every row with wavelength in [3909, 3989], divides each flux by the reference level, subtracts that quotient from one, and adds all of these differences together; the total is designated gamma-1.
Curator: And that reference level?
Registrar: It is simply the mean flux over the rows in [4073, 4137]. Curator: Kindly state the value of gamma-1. 2.9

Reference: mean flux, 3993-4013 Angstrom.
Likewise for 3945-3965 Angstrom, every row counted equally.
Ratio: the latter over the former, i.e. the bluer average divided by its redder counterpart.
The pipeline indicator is 0.87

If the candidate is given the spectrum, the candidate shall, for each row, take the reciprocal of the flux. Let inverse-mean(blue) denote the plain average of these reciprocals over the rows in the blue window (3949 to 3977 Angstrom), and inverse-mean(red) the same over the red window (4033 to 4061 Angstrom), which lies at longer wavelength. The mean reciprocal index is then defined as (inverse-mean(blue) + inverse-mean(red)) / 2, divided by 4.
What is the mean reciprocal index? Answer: 0.0674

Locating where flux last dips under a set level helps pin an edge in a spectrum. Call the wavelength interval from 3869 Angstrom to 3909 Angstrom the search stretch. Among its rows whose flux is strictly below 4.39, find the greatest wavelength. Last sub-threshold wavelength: 3907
